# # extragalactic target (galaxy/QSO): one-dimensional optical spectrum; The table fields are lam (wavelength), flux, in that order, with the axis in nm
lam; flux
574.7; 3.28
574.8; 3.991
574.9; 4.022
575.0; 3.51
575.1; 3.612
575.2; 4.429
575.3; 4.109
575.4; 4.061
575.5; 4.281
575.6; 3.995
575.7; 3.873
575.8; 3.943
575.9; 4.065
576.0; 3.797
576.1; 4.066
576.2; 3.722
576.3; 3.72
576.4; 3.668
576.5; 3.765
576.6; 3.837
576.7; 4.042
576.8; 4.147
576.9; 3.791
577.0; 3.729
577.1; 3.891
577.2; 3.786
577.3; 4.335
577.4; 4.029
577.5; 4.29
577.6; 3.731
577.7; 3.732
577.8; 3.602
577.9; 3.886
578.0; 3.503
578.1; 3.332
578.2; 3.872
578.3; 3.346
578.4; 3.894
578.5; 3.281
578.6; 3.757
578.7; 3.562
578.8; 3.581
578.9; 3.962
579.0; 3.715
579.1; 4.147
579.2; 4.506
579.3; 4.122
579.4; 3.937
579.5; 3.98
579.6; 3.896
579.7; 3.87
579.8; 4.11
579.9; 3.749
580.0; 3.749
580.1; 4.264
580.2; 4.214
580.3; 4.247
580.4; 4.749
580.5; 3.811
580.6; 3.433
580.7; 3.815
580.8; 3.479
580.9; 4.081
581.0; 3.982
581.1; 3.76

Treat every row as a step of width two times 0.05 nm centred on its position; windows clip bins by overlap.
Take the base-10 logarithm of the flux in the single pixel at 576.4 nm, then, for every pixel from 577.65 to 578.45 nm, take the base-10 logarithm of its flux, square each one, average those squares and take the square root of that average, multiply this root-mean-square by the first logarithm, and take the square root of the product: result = 0.563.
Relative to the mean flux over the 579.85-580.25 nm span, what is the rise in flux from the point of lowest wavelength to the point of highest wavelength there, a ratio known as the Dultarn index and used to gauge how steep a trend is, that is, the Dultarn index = 0.12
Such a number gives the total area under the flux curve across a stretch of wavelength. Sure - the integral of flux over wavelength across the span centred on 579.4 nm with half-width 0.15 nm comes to 1.2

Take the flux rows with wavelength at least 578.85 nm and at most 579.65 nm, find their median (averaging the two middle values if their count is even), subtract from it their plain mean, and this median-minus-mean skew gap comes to -0.062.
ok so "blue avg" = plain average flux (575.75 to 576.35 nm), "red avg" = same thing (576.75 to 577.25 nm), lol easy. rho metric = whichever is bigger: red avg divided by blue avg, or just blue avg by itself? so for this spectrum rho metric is 3.89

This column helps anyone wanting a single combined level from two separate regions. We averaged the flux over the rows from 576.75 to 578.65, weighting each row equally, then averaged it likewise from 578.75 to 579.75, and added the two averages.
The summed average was 7.76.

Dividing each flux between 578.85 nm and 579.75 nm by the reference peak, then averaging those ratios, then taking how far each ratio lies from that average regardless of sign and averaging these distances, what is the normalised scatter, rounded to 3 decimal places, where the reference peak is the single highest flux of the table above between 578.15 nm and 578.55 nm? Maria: 0.042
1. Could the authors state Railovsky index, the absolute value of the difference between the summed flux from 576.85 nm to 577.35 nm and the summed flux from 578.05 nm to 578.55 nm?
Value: 1.8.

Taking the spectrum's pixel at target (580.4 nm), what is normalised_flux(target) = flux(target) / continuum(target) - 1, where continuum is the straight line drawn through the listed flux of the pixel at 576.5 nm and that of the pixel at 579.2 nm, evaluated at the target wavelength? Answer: -0.02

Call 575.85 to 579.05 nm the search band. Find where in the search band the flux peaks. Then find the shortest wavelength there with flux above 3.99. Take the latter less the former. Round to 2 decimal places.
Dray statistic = -1.40 nm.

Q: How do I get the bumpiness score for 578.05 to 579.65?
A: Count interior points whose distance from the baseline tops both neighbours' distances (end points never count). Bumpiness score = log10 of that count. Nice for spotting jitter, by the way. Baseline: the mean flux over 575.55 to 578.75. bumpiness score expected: 0.70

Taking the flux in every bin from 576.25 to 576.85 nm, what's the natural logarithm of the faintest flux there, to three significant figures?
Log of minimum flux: 1.30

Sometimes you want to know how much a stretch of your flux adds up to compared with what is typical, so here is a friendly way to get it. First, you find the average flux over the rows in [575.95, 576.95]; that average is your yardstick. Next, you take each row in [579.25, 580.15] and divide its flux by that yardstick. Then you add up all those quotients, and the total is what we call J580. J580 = 9.25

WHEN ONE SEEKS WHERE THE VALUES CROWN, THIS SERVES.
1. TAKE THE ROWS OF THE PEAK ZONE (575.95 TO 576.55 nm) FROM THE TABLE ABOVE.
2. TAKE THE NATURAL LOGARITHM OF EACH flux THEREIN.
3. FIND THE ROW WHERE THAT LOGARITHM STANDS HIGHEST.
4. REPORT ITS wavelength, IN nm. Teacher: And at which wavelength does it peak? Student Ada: 576.1 nm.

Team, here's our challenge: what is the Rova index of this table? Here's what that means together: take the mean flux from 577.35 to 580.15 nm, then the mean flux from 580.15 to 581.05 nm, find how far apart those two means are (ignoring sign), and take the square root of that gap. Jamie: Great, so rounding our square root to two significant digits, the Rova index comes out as 0.38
